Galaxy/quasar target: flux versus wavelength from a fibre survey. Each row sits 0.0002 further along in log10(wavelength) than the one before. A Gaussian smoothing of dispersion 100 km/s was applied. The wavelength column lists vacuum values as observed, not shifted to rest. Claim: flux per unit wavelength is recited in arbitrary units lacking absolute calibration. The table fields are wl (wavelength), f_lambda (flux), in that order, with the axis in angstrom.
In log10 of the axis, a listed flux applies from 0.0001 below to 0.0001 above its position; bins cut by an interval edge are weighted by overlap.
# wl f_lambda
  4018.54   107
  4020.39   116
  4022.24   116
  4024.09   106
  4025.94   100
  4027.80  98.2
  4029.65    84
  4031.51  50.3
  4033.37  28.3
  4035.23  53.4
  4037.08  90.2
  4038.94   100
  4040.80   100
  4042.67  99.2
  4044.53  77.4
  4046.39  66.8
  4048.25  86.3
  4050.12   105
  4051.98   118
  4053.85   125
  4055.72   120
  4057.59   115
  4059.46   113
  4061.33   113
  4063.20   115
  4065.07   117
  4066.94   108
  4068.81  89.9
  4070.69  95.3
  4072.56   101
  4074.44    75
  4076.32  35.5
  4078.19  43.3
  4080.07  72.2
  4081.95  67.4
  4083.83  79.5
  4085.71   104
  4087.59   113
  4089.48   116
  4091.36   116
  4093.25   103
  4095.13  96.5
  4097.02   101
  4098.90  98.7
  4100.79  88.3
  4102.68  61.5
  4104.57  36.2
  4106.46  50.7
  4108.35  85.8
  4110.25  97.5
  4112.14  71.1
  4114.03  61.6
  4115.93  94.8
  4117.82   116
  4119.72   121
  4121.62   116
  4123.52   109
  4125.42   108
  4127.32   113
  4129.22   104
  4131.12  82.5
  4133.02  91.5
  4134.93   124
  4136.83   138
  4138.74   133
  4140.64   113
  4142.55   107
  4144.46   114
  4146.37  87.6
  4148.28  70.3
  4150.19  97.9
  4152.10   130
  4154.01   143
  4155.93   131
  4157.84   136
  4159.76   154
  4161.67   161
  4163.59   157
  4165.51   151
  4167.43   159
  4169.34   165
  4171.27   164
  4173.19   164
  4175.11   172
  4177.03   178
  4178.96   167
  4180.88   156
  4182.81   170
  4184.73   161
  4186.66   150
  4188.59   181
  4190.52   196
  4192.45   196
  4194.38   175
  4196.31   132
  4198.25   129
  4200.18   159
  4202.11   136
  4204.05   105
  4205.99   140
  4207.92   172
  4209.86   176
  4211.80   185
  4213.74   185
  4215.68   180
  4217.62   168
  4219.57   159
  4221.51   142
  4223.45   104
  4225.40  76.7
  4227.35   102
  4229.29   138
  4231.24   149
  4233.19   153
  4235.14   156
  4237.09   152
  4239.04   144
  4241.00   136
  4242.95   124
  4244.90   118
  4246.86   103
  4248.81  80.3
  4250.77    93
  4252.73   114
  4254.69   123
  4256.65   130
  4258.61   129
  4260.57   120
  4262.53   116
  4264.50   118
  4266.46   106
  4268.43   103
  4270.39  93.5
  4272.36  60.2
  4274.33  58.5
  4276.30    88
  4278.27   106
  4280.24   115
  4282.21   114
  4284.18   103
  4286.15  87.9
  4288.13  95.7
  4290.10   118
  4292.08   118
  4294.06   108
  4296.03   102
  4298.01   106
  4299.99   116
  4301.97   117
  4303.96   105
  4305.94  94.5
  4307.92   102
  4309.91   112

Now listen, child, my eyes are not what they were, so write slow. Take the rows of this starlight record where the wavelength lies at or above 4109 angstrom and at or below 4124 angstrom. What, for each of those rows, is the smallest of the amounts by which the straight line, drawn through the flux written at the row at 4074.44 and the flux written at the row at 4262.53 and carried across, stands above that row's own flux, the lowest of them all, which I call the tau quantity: -36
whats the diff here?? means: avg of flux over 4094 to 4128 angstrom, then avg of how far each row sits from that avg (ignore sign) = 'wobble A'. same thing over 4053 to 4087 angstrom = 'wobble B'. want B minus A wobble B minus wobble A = 1.9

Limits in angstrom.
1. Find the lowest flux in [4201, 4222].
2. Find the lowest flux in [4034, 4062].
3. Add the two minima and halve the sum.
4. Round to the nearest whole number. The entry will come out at 79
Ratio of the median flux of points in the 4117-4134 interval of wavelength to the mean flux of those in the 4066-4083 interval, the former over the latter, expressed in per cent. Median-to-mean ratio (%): 143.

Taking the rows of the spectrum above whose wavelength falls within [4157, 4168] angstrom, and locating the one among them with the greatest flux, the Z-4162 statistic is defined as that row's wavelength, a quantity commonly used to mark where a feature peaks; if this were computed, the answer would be 4161.67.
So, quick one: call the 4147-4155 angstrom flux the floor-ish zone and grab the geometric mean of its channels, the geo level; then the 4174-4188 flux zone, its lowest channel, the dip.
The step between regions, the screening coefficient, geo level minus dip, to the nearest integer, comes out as -44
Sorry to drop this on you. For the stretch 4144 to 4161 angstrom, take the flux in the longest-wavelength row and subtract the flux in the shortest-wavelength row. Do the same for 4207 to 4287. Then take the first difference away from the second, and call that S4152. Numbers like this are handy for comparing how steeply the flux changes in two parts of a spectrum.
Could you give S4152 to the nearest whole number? -124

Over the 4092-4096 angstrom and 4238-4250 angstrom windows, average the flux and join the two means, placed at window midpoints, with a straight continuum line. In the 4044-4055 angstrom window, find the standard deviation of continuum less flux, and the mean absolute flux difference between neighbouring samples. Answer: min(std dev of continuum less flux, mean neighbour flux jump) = 14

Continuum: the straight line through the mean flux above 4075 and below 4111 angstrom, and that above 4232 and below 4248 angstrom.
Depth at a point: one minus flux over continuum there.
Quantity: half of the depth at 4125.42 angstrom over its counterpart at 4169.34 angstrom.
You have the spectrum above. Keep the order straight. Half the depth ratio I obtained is 0.15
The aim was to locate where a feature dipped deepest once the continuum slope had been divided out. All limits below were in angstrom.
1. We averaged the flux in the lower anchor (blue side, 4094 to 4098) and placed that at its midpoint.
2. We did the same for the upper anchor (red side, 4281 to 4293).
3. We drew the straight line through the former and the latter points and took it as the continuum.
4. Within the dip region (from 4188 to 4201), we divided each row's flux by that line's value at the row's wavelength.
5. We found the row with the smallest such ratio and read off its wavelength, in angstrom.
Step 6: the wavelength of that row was 4198.25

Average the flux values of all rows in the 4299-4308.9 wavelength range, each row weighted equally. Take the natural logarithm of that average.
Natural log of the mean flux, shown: 4.672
